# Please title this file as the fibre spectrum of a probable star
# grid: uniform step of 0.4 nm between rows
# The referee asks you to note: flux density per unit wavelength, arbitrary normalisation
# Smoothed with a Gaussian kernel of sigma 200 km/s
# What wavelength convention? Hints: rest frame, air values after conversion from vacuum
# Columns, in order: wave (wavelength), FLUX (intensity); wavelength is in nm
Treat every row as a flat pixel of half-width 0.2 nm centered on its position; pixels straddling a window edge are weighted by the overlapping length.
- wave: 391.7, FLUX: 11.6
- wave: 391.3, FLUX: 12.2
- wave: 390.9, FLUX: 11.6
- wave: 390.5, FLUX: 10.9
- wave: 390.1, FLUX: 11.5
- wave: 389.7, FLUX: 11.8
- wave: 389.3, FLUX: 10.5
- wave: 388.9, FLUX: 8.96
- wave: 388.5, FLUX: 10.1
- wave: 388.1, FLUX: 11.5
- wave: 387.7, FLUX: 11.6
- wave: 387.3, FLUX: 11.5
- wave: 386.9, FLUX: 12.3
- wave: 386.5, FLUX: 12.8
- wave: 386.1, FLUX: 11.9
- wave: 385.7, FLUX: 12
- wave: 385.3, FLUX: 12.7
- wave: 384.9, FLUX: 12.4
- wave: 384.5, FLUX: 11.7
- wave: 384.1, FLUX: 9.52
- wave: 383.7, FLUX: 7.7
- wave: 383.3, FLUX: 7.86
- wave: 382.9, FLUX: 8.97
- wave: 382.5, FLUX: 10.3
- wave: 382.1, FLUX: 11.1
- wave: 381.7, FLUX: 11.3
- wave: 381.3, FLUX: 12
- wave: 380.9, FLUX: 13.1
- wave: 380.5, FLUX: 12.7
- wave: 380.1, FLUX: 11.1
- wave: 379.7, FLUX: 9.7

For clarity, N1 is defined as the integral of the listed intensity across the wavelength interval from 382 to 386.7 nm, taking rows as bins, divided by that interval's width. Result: 10.7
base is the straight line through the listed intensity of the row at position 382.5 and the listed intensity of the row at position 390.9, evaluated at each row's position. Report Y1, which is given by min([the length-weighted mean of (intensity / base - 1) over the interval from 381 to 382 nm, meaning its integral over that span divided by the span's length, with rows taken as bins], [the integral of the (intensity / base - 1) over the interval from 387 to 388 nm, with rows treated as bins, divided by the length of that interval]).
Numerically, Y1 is 0.0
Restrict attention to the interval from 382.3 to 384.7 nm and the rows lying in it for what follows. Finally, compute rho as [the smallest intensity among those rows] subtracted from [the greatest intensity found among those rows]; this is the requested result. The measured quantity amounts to 4.0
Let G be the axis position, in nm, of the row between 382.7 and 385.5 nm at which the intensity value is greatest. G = 385.3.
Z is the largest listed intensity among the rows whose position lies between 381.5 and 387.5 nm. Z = 12.8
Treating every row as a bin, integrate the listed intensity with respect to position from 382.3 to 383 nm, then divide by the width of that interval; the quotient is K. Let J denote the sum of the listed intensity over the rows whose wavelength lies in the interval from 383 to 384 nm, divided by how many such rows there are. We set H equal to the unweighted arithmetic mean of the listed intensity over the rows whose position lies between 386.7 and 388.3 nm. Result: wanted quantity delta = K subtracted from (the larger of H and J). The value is 2.0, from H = 11.7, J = 7.8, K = 9.7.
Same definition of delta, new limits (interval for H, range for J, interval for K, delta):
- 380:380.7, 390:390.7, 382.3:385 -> 2.2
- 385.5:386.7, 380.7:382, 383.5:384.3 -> 3.6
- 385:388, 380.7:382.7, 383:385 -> 2.4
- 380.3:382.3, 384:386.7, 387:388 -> 0.4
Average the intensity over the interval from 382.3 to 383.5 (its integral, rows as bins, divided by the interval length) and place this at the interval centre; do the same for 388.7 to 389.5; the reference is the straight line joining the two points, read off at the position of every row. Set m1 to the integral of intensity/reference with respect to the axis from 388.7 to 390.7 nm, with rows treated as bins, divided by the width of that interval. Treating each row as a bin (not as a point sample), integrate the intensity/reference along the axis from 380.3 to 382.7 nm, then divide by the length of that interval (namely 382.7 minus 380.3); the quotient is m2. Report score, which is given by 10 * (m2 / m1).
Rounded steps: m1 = 1.095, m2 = 1.32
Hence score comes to 12.1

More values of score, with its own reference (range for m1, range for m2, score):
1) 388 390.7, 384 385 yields 11.1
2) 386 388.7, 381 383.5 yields 9.5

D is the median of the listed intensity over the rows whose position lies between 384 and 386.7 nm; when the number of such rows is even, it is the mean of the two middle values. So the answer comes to 12.0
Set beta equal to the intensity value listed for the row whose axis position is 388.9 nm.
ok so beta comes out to 8.96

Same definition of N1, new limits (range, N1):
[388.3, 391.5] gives 10.9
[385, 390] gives 11.5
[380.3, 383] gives 11.4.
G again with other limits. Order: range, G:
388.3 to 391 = 389.7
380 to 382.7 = 380.9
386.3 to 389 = 386.5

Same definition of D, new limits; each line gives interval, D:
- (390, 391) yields 11.5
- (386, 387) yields 12.3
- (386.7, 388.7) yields 11.5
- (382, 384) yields 9.0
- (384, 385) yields 11.7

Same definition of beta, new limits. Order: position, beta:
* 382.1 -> 11.1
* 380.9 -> 13.1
